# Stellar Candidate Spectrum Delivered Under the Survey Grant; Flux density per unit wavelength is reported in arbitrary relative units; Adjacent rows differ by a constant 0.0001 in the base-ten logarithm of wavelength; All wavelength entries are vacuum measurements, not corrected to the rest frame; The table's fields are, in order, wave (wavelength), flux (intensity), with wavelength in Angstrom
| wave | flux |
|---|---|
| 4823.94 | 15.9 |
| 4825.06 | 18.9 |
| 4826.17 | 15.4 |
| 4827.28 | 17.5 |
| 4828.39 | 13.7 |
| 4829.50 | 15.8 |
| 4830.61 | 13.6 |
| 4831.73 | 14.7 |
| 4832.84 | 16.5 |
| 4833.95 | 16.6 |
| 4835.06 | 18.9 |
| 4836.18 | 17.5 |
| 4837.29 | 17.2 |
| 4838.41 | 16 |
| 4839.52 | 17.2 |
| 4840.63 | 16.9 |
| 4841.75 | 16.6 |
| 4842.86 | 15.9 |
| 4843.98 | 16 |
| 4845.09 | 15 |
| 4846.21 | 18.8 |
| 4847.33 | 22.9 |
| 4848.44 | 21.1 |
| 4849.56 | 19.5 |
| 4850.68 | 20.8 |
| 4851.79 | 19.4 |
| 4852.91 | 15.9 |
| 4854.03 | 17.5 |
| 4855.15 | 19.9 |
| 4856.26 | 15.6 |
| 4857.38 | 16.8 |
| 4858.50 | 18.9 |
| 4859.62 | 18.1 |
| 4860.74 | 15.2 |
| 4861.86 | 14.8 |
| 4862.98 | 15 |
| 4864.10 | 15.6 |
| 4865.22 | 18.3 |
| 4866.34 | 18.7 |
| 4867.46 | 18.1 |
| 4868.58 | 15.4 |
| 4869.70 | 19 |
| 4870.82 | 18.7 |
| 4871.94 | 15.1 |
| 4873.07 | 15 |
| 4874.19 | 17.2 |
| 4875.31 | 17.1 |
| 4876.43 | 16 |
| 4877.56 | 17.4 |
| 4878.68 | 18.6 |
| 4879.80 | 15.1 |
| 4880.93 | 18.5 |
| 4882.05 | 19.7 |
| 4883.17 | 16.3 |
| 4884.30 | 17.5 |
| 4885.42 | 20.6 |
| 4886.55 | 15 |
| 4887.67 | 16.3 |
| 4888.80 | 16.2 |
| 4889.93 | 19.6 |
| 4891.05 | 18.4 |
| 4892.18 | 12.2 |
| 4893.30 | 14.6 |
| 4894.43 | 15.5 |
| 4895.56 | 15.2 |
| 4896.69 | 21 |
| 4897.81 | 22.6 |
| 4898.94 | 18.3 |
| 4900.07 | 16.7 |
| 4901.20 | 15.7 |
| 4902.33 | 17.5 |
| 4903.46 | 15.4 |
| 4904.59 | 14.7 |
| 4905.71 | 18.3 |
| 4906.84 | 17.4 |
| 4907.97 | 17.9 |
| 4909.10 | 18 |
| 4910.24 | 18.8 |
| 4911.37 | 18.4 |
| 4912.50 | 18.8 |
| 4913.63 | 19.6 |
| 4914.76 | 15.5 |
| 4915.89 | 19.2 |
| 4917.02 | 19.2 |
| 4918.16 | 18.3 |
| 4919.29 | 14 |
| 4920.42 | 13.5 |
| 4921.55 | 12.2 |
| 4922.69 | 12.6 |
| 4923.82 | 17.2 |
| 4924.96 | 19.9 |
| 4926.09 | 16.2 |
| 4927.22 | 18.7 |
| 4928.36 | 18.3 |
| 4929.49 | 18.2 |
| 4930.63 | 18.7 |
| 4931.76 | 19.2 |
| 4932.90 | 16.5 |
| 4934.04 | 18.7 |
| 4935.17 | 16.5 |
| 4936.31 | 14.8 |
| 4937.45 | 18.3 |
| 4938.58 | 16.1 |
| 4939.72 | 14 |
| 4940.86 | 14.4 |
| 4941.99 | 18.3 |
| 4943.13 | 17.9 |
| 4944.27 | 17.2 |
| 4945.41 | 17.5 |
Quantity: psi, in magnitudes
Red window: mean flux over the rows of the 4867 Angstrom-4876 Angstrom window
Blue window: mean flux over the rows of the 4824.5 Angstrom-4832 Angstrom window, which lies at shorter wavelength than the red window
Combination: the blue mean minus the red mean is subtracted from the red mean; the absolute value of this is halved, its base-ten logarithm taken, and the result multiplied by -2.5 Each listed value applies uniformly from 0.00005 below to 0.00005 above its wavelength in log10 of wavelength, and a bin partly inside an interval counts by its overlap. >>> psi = -2.40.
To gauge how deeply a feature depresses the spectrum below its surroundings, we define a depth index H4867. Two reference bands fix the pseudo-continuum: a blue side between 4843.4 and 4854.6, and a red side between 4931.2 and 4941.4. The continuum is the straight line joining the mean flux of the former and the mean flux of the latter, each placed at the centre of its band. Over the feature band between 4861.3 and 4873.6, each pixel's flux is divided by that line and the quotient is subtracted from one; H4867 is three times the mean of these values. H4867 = 0.25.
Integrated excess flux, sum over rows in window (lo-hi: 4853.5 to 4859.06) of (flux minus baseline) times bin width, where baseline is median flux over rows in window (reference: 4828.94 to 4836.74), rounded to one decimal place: 6.9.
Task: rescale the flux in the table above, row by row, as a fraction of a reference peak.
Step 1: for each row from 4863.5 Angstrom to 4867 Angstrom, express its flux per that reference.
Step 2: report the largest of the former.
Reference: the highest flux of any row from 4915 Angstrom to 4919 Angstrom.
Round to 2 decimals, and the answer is 0.97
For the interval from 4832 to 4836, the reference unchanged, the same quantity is 0.98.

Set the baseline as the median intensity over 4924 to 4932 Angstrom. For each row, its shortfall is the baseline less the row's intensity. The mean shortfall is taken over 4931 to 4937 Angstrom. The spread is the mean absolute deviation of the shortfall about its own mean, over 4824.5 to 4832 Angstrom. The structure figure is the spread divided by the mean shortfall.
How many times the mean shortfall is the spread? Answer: 1.0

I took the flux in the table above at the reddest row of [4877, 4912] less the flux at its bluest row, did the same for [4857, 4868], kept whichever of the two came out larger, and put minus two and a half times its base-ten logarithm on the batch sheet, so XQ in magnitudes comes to -0.28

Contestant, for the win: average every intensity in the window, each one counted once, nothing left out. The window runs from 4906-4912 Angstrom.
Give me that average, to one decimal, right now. 18.1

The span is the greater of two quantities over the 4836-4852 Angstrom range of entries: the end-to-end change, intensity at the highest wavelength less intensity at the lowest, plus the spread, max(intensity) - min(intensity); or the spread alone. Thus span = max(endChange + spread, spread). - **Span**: 10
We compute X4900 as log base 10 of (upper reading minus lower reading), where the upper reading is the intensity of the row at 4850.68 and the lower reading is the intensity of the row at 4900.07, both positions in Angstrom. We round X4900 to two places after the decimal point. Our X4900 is 0.61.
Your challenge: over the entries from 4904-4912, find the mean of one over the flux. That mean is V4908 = 0.0570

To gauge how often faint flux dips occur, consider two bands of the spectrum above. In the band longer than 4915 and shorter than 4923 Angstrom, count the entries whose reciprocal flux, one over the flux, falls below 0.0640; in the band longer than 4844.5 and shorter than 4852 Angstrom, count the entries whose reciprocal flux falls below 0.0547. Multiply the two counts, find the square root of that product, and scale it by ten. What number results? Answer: 42.4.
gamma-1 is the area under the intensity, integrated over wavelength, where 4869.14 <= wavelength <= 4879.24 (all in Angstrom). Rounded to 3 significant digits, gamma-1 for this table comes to 173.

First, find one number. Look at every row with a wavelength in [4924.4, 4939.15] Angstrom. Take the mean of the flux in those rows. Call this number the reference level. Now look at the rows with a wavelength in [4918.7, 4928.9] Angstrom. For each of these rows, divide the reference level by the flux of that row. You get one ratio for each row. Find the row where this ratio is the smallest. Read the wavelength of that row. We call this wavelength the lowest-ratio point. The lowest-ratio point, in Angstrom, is 4924.96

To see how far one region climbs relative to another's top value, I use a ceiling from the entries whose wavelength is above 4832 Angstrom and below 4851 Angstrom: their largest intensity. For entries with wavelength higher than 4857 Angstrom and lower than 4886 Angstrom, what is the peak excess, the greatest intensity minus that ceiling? -2.3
